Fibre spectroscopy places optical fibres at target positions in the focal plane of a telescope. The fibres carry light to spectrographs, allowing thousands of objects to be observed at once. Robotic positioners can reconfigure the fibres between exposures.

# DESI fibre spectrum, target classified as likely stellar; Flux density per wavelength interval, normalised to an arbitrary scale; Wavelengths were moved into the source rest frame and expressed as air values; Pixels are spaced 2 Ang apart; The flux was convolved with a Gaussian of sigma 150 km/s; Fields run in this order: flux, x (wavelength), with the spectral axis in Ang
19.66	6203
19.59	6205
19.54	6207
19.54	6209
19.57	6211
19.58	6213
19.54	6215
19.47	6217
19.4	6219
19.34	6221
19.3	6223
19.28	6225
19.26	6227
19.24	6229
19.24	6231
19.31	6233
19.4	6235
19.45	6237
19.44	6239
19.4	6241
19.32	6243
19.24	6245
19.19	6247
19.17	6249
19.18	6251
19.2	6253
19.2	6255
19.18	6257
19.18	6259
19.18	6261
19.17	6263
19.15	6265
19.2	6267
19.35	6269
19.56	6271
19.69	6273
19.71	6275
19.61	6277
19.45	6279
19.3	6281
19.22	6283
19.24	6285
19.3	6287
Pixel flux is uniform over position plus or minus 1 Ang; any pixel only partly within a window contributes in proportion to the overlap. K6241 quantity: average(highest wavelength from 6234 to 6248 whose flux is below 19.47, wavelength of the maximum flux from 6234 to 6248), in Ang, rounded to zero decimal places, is 6242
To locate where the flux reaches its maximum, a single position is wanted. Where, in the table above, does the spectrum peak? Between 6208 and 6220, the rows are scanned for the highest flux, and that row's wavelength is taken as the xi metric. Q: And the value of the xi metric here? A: 6213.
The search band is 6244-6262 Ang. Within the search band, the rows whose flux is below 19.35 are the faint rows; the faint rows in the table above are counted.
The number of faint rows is 9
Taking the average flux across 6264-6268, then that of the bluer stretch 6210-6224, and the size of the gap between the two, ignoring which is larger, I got 0.28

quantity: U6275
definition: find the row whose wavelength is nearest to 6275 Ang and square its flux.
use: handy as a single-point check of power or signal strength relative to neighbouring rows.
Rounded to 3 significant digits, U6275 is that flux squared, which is 388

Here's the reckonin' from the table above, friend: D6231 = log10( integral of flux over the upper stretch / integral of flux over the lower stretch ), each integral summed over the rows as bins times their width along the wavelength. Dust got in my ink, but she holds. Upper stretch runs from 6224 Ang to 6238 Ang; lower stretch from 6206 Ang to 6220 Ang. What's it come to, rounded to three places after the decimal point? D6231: -0.005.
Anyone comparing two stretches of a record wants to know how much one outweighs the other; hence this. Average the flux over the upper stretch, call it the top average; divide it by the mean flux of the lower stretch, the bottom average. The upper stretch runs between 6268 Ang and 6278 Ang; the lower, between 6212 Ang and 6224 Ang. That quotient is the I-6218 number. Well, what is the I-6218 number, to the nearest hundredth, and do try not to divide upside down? 1.01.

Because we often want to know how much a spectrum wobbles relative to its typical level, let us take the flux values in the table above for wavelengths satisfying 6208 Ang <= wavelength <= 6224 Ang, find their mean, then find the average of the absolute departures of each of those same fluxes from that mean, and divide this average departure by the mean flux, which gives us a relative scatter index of 0.0047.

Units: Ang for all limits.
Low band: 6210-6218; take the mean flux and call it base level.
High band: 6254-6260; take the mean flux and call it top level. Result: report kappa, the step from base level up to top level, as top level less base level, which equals -0.35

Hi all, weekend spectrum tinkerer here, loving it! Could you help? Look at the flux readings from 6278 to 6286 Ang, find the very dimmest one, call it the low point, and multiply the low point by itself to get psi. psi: 369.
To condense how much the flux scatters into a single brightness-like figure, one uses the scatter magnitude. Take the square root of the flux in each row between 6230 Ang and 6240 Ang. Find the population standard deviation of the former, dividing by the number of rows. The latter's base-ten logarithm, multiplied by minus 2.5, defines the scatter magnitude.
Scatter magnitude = 5.1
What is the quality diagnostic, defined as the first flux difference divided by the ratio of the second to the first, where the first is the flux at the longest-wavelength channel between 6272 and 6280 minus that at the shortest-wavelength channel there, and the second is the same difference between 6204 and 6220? -0.30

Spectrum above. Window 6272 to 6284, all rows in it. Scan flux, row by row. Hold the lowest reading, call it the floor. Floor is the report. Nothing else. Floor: 19.22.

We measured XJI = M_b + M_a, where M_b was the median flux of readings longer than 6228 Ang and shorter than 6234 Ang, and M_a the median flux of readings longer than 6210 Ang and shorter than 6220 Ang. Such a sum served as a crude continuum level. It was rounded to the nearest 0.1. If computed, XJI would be 38.8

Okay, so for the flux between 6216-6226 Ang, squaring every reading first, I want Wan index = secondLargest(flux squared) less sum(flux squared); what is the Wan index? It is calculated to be -1497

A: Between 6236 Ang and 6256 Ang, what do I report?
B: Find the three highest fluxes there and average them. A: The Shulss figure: 19.4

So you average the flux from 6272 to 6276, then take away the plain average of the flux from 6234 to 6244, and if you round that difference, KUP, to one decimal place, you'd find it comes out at 0.3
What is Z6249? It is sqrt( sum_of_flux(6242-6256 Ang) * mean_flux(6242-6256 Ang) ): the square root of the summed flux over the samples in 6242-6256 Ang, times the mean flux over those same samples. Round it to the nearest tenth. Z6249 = 50.8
